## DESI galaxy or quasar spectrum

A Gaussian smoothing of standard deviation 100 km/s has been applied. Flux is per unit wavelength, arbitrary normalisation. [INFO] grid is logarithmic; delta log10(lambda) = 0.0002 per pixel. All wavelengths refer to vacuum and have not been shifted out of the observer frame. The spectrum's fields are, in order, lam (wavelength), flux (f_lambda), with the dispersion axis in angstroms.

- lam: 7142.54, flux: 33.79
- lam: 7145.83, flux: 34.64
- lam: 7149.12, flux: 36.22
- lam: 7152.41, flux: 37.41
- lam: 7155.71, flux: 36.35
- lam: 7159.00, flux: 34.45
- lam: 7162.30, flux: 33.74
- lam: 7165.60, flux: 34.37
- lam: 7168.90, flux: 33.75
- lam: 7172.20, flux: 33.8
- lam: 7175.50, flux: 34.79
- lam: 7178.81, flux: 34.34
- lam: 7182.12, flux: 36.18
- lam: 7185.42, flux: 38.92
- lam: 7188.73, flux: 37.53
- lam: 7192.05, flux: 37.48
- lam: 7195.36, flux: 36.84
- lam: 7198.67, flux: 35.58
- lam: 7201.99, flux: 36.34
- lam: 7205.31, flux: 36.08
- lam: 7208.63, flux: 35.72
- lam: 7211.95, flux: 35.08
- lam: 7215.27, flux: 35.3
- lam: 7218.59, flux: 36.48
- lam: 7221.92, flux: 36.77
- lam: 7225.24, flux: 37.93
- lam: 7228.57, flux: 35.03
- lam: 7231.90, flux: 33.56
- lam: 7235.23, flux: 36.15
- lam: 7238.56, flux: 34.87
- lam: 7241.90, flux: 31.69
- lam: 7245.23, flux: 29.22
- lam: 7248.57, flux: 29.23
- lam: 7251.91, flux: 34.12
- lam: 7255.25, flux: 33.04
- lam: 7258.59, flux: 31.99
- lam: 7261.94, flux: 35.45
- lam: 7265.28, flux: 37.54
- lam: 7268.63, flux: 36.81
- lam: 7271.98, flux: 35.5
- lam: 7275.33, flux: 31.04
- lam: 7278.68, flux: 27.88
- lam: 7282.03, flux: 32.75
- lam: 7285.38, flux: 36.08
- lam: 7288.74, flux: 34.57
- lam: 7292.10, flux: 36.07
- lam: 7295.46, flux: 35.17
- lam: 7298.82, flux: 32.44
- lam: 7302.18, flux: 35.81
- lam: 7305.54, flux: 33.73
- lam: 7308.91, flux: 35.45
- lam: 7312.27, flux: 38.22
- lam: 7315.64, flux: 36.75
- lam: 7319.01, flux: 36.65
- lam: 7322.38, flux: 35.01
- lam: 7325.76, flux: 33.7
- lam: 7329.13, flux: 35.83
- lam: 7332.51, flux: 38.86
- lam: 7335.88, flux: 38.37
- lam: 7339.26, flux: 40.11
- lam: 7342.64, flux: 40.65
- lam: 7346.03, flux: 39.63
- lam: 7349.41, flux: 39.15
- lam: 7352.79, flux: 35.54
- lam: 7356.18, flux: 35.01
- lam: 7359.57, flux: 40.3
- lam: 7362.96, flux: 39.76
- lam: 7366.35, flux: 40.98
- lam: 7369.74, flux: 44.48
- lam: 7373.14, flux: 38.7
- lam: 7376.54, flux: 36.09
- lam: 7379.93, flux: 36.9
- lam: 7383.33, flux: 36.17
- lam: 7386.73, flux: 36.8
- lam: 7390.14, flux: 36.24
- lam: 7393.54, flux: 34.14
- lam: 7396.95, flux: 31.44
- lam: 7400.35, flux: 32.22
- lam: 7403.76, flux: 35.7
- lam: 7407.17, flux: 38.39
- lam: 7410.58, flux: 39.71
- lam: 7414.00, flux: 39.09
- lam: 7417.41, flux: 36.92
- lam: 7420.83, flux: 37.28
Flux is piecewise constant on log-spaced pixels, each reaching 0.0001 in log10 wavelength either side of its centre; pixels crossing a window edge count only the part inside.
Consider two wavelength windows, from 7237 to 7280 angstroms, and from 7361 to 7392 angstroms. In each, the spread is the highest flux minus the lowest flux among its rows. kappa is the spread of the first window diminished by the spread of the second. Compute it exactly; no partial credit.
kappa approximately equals 1.3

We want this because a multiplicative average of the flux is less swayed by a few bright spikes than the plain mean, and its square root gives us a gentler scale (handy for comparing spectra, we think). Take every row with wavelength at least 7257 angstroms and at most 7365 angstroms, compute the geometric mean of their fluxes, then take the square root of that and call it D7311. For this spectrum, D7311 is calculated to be 5.99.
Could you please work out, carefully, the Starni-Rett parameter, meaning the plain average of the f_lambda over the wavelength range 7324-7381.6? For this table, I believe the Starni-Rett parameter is 38.5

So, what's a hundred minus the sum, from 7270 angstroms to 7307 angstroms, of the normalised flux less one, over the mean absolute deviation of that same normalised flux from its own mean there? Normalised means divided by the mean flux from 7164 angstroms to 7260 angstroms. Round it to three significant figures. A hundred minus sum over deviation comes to 107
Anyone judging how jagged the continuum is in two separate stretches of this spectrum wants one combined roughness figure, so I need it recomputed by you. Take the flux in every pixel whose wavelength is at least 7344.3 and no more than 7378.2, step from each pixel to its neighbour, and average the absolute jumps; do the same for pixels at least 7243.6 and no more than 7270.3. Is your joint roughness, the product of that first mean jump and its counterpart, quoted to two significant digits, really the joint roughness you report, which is 5.0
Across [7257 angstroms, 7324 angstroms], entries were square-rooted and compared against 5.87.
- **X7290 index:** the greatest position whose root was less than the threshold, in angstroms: 7305.54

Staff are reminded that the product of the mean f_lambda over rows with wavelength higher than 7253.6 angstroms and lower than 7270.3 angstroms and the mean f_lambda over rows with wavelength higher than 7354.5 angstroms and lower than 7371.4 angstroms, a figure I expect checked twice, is 1402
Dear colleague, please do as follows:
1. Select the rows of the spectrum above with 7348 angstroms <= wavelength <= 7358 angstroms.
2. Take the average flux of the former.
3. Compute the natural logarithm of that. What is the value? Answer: 3.60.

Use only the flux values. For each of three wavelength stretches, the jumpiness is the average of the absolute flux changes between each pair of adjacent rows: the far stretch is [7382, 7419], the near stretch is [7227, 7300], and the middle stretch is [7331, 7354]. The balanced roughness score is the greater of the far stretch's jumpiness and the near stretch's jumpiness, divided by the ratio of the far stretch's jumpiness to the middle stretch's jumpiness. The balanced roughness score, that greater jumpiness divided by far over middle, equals 1.76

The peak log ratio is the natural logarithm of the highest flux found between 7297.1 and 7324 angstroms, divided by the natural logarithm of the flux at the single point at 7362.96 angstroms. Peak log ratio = 0.99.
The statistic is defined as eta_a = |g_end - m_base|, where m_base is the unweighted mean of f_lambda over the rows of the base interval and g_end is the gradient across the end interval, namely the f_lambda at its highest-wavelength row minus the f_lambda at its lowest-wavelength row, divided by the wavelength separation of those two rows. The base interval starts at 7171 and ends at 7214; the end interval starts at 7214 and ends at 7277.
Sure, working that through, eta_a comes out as 36.1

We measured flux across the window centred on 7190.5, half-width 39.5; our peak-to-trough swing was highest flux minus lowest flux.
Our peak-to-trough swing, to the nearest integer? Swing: 5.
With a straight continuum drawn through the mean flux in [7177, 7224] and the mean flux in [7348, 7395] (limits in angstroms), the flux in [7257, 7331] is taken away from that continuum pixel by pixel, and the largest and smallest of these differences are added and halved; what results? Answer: 4.1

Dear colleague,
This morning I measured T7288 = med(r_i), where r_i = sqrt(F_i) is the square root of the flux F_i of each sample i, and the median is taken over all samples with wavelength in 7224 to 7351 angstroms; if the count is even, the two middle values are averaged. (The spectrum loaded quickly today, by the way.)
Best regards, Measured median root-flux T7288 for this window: 5.95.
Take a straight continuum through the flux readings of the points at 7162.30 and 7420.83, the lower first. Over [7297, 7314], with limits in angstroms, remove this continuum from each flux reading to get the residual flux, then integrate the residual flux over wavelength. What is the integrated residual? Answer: -10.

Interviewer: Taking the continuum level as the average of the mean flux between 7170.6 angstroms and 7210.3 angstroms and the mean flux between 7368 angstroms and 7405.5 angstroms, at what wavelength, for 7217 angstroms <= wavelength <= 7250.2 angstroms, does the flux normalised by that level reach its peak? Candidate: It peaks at 7225.24 angstroms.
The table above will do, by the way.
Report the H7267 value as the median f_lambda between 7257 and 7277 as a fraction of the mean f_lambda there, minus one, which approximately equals 0.022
